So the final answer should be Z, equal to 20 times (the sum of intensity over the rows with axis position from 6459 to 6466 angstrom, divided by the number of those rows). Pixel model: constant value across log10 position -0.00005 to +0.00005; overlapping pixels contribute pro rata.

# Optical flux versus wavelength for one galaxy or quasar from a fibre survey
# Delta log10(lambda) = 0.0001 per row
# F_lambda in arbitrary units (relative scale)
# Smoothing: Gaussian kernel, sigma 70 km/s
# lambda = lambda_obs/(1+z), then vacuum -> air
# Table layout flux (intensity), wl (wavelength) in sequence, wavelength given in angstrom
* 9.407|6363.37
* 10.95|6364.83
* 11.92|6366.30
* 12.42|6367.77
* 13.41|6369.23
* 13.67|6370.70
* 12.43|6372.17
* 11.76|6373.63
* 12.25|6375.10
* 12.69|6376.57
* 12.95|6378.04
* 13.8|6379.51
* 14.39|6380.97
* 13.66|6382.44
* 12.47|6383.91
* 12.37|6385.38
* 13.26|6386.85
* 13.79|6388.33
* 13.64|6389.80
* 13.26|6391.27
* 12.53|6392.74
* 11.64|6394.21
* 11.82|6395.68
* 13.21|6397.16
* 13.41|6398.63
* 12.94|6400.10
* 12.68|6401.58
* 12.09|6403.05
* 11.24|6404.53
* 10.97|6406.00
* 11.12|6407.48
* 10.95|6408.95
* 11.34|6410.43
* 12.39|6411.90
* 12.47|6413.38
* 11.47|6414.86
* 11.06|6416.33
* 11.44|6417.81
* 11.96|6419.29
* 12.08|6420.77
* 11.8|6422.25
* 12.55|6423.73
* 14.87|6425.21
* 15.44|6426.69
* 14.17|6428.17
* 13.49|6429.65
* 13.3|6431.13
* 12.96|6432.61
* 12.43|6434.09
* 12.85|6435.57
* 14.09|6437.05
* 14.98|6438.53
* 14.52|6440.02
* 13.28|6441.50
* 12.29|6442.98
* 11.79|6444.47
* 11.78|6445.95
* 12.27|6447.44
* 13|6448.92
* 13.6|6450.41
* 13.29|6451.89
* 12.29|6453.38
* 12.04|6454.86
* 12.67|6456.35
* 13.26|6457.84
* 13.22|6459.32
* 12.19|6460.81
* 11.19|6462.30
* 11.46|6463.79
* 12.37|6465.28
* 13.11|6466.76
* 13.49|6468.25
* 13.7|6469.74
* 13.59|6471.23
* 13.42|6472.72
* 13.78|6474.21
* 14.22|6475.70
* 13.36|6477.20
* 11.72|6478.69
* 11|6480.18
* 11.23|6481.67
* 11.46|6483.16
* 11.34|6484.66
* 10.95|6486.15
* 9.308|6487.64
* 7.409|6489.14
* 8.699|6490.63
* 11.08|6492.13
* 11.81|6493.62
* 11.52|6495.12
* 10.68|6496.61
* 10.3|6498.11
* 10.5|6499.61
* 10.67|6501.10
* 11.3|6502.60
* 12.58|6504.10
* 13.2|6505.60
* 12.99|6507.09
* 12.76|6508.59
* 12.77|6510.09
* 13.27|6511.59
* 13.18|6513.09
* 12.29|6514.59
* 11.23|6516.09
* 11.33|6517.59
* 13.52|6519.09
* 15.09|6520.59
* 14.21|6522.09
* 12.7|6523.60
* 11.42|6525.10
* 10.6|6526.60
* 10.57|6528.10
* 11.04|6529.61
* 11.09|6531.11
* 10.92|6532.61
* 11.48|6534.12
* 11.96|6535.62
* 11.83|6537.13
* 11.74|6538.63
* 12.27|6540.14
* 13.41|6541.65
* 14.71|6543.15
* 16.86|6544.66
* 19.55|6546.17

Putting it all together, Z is 242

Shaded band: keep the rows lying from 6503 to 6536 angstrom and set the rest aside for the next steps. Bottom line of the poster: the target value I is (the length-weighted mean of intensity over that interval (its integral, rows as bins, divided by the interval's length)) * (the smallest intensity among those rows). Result 130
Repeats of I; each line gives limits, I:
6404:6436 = 136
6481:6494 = 76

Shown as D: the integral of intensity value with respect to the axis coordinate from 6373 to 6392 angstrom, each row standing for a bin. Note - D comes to 249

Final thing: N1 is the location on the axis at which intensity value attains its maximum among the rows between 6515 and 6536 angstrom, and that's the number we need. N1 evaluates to 6520.59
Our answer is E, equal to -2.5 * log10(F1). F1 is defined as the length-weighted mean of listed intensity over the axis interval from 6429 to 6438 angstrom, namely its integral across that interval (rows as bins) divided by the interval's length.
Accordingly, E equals -2.80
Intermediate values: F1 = 13.2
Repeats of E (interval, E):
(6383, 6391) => -2.79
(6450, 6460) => -2.78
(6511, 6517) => -2.74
